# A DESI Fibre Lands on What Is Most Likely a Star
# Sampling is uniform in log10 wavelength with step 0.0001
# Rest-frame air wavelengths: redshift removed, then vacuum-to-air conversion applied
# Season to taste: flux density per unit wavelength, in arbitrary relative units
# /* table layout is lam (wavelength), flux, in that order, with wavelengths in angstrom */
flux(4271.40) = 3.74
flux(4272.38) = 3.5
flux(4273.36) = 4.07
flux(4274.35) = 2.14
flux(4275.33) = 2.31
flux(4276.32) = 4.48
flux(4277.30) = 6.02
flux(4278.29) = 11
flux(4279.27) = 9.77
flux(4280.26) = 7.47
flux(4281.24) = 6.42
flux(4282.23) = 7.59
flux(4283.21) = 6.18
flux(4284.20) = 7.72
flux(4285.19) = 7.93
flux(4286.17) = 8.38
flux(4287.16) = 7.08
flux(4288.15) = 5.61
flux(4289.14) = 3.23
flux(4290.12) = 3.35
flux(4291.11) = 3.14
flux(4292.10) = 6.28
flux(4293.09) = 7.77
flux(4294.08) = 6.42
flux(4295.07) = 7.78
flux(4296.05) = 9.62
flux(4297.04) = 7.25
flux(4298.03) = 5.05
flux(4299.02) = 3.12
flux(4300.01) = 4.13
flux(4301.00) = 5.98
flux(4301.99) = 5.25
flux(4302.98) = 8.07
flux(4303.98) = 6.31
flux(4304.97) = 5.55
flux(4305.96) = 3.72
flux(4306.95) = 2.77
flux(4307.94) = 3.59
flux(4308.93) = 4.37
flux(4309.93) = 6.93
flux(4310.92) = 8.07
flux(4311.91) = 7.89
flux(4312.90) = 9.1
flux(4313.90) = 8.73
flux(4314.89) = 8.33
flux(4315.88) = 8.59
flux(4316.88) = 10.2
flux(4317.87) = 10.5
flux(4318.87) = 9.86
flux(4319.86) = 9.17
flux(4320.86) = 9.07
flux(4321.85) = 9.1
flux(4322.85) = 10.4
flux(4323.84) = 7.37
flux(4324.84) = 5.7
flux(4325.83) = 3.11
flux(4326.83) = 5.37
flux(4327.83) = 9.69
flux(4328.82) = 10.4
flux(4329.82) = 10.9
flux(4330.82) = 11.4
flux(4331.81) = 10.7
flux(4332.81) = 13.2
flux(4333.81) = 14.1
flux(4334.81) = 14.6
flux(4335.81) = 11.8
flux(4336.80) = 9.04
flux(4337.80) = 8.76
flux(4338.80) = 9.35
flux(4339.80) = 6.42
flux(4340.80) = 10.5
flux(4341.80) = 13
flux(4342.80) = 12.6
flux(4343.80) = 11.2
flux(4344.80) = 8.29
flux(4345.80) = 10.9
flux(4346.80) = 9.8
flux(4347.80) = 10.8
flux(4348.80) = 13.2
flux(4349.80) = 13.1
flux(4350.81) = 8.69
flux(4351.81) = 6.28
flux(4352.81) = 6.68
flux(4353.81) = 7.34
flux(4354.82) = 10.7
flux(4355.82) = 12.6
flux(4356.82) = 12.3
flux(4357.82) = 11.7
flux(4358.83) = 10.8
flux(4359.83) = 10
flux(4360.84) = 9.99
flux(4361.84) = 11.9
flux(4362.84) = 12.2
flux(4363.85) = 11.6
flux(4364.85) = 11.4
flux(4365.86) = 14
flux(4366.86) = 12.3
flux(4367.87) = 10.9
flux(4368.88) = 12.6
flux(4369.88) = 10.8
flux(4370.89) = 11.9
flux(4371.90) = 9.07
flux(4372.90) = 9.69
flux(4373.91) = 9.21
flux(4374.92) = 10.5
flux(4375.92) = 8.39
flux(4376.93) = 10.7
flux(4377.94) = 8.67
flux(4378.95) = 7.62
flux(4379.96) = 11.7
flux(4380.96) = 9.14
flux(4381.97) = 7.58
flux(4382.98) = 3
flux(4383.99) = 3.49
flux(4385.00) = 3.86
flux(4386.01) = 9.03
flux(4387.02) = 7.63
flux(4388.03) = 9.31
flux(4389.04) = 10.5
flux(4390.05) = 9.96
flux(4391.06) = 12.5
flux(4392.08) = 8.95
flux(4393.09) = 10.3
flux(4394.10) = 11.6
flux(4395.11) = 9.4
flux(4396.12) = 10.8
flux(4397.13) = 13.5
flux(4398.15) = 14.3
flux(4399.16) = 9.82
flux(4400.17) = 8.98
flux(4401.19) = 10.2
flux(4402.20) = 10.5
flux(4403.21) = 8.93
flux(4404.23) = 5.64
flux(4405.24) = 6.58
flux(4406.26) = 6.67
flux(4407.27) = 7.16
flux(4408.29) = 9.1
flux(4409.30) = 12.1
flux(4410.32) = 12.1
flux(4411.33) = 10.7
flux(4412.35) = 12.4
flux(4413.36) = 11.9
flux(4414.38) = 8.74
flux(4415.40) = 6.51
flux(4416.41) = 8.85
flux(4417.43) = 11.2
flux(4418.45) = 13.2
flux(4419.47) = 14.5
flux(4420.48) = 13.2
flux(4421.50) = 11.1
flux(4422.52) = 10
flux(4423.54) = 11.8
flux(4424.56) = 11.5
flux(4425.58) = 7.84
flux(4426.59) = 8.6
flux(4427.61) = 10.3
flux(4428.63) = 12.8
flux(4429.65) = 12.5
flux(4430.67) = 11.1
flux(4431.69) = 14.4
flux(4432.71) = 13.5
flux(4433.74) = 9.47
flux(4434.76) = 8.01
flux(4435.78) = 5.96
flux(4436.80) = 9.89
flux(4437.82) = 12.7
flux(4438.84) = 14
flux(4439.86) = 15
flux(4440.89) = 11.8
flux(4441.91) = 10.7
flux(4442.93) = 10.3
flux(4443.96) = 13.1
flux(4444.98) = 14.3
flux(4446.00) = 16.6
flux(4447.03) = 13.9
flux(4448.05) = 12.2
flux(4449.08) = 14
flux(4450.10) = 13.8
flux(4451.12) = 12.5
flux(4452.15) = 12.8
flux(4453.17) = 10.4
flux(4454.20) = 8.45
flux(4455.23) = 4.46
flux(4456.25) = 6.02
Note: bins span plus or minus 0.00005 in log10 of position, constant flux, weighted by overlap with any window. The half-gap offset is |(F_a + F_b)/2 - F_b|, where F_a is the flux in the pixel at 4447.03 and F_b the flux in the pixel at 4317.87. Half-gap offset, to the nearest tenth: 1.7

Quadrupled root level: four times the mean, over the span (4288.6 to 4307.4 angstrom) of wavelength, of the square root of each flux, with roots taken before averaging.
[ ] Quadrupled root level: 9.2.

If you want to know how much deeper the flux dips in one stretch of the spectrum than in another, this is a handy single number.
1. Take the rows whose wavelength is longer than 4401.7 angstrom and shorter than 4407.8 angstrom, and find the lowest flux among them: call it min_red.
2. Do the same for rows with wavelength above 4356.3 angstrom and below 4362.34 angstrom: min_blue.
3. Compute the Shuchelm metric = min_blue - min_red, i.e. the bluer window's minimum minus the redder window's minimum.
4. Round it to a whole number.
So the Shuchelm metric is 4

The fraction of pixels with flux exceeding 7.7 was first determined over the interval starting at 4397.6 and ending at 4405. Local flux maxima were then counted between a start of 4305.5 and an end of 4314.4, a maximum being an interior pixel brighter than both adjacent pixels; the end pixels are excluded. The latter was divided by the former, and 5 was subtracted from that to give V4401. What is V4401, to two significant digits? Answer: -2.7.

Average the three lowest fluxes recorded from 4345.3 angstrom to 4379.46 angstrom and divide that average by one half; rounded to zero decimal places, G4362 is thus 14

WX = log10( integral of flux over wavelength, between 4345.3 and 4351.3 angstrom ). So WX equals 1.82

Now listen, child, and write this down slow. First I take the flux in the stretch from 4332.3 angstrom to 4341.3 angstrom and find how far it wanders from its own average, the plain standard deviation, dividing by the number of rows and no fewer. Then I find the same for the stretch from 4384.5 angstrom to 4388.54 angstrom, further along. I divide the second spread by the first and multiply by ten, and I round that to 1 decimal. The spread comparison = 8.4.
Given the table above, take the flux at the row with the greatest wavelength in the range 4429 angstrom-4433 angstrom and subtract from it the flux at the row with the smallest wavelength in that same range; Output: 1.0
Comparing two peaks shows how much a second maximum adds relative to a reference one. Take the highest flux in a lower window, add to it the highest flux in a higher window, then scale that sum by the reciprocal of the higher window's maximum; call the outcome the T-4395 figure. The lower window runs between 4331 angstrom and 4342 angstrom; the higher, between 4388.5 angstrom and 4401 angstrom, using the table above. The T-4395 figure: 2.02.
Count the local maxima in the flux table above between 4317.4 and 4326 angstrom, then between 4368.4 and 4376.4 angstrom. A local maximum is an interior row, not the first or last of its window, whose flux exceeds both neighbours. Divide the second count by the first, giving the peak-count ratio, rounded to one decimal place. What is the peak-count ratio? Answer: 3.0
